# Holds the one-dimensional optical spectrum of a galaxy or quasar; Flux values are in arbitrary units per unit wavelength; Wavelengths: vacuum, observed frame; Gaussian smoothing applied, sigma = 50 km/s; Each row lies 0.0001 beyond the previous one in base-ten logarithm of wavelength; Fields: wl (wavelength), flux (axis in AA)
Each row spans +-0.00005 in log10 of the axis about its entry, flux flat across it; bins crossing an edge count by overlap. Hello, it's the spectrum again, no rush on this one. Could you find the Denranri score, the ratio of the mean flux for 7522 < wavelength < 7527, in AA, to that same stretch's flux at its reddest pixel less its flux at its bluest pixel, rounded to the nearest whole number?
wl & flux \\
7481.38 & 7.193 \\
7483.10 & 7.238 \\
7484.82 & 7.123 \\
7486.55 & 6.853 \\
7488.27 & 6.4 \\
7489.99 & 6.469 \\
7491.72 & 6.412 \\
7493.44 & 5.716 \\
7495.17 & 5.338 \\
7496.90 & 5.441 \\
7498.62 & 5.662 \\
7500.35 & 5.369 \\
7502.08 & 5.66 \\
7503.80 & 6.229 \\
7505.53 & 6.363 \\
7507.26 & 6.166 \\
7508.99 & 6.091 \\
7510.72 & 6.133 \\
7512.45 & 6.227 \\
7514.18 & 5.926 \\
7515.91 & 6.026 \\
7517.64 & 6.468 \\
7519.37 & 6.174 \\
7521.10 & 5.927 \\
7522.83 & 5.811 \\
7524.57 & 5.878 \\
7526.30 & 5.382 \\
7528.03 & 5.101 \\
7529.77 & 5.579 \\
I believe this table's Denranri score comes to -13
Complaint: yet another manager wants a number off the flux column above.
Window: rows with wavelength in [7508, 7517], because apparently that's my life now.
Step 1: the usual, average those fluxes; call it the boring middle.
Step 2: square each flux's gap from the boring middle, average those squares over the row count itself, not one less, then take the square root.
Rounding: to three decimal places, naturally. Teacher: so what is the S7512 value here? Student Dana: 0.101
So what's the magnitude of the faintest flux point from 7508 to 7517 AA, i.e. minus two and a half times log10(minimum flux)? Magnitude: -1.93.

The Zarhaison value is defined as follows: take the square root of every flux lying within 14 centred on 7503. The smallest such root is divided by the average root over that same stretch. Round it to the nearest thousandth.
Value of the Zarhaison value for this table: 0.957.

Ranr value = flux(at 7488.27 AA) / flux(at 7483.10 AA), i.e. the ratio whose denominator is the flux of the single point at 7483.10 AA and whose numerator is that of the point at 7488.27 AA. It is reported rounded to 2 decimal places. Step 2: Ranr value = 0.88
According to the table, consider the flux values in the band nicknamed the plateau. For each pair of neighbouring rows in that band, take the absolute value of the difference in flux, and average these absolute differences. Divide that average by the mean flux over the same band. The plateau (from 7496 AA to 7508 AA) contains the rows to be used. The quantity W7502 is 0.049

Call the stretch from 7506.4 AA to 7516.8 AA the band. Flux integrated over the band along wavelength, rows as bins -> 63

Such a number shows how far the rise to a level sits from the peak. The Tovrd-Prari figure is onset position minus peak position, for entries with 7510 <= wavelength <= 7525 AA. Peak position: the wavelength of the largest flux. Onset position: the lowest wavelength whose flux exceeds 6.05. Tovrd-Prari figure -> -6.9 AA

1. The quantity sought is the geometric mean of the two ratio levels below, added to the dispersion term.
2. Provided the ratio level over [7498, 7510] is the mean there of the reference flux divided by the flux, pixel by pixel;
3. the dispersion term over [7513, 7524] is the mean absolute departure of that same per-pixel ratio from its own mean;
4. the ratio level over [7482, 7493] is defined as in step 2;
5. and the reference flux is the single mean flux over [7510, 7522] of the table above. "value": 1.00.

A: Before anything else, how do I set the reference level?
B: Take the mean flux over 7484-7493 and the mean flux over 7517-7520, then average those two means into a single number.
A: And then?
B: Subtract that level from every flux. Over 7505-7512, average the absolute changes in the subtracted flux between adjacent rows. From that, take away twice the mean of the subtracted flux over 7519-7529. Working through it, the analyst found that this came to 1.7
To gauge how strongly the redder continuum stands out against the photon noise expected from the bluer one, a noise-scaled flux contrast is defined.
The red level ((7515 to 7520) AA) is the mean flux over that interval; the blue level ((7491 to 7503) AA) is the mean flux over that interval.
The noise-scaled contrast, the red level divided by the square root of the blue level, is 2.62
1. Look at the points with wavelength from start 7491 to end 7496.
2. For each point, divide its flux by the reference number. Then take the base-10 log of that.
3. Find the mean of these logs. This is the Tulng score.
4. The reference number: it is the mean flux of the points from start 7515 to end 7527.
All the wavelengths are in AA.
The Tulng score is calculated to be -0.01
